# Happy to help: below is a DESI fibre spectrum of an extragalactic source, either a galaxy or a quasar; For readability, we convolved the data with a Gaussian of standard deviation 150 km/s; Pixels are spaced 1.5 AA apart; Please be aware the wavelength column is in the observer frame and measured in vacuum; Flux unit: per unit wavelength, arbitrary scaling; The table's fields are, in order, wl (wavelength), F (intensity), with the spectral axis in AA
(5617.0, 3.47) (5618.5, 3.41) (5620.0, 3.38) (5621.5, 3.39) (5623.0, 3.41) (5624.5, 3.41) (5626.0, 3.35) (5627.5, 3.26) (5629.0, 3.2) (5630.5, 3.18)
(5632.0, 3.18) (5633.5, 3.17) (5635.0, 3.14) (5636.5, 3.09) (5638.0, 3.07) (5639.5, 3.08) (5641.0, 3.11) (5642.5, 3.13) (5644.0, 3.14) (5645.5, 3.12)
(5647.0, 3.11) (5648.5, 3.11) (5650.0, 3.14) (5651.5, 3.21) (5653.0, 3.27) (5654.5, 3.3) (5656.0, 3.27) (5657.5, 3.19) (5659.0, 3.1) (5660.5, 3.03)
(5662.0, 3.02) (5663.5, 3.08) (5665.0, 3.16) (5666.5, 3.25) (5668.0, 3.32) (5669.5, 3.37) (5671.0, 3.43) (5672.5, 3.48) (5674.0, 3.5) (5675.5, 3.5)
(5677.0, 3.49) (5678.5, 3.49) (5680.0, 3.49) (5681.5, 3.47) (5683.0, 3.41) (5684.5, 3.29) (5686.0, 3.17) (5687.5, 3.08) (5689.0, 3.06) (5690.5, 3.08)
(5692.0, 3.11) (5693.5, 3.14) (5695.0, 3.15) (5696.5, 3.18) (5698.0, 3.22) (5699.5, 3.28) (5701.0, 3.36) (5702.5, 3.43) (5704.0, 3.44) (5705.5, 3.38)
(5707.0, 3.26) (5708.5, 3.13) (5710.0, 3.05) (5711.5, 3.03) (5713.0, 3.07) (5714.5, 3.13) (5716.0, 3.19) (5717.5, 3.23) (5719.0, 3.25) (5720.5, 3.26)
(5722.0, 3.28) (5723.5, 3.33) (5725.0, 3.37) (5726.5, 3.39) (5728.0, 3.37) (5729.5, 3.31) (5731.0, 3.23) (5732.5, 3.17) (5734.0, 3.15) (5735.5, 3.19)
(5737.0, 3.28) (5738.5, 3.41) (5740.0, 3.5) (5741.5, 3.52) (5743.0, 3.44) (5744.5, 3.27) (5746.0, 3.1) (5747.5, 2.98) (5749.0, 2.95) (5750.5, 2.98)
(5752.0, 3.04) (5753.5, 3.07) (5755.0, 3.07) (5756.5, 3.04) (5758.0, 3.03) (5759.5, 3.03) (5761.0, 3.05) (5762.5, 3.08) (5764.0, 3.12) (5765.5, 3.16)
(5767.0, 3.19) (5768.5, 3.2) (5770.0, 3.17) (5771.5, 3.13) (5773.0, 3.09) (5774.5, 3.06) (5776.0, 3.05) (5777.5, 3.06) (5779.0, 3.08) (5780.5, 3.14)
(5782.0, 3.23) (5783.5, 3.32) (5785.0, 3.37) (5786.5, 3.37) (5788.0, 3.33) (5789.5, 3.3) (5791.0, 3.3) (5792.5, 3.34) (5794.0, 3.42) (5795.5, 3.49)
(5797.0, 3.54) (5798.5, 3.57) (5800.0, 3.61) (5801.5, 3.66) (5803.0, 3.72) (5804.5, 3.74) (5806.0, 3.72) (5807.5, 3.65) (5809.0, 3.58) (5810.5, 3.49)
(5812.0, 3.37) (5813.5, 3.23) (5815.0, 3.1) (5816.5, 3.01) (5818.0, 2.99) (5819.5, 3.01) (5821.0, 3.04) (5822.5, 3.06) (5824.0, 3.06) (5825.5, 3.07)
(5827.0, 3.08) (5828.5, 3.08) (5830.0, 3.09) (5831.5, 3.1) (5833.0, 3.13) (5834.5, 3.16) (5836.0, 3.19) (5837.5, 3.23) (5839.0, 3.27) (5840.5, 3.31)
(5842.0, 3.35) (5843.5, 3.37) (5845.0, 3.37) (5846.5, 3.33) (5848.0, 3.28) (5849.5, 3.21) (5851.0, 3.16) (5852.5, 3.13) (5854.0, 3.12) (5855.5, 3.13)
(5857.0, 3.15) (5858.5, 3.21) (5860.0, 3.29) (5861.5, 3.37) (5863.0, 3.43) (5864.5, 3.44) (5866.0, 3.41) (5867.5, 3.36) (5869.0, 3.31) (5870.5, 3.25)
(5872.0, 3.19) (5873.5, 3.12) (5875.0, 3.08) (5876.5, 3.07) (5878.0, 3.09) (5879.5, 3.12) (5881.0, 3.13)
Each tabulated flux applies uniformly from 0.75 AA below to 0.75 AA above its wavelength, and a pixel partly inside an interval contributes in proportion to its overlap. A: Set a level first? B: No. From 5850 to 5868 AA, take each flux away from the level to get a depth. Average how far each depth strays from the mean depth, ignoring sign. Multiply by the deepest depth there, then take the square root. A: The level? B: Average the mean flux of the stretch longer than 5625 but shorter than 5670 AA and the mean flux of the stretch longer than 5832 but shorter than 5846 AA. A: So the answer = 0.11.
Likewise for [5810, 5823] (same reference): 0.18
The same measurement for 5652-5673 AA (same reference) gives 0.15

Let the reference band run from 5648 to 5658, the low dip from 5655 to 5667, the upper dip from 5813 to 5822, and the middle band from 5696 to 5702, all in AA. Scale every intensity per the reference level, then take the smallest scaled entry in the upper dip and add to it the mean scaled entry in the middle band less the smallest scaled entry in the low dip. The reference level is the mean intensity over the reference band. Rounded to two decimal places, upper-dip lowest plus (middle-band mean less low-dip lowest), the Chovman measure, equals 1.01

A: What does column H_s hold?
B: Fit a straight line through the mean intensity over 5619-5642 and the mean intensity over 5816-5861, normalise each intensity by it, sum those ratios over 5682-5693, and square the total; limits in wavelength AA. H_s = 47.8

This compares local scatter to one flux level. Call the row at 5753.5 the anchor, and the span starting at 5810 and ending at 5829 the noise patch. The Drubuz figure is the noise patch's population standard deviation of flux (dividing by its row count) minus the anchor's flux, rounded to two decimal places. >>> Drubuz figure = -2.93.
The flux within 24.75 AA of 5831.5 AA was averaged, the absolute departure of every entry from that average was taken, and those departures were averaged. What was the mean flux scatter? 0.13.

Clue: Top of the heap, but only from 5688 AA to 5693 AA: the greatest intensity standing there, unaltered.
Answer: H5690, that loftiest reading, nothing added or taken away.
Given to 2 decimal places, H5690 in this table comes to 3.11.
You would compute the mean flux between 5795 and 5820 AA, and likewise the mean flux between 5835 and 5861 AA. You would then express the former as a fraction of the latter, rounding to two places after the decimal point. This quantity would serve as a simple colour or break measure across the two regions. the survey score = 1.06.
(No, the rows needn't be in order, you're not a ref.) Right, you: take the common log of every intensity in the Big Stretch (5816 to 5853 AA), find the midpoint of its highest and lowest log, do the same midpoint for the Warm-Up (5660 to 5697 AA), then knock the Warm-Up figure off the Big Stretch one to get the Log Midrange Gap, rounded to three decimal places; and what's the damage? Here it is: -0.010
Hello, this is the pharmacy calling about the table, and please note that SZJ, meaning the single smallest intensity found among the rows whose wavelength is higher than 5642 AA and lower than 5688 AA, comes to 3.02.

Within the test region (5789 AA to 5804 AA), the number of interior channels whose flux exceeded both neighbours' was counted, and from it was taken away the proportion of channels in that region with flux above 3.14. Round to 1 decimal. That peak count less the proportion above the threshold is -1.0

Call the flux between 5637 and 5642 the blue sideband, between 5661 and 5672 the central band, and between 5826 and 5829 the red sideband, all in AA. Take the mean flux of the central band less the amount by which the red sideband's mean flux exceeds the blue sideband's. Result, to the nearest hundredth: 3.24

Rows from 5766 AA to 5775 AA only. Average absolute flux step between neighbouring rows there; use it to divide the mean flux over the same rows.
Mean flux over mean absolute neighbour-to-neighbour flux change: 105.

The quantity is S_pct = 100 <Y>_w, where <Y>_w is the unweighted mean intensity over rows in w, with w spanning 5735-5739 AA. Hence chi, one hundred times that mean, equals 329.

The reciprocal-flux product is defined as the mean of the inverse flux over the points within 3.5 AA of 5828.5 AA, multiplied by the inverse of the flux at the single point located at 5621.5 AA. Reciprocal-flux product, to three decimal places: 0.096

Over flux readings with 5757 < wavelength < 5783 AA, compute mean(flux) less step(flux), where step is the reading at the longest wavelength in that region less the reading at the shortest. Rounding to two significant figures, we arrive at 2.9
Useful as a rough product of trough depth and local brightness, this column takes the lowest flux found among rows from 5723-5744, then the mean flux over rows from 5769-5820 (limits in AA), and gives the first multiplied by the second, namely 10.5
